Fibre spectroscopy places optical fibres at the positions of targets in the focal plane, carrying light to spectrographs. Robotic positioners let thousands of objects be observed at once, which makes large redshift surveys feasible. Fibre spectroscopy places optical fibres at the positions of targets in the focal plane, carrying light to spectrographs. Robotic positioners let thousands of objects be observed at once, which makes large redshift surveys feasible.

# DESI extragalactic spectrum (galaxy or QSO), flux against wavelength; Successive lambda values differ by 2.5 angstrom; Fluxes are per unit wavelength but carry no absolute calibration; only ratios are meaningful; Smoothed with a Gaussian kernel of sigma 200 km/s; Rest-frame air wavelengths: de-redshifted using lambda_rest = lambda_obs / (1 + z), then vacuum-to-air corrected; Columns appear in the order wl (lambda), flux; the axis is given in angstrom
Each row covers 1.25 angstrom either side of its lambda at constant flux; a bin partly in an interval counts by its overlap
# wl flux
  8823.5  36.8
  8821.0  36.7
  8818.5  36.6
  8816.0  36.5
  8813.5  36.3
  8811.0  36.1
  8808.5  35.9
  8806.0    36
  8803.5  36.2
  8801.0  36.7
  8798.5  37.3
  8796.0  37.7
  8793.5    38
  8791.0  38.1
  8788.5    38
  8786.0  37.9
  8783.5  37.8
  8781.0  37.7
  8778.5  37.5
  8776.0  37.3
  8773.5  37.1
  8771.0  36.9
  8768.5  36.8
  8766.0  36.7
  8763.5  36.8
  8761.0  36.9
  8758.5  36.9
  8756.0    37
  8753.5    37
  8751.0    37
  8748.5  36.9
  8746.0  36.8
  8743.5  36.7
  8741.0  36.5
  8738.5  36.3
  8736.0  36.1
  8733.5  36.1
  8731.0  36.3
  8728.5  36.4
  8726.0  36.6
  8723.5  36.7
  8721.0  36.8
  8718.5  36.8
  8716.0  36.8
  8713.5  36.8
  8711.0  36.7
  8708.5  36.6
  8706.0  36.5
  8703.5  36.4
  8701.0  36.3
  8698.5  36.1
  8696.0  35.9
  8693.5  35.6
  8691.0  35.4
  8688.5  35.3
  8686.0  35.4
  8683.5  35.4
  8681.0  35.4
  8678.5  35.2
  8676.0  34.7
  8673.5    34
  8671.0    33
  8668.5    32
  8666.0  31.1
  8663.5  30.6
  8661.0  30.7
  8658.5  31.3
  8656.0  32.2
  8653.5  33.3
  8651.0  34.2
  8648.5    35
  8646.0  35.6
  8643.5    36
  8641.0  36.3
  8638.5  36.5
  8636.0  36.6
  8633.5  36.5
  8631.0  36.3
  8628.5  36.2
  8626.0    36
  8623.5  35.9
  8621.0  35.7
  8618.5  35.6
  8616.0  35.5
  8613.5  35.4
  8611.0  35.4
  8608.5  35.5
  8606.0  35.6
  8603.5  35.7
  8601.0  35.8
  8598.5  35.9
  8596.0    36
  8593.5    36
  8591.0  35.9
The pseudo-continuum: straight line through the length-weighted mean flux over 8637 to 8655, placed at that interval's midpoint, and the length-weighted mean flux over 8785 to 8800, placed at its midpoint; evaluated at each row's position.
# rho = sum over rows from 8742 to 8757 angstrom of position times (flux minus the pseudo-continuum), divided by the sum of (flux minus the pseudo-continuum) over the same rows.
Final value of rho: 8748.9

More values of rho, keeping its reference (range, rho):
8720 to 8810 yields 8779.3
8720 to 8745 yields 8737.2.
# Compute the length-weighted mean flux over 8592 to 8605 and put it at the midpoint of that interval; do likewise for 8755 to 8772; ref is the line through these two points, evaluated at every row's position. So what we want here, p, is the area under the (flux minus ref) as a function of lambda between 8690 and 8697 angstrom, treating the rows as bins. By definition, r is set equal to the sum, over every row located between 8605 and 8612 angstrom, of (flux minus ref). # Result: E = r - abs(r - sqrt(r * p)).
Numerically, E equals -5.3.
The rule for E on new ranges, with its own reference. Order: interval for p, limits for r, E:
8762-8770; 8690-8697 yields -6.2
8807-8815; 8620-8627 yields -2.9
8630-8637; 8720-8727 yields -0.3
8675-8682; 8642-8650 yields -7.8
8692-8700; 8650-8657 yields -24.3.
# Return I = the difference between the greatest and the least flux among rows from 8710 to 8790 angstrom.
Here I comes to 1.9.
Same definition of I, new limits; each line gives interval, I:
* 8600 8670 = 6.0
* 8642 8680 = 5.4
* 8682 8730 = 1.5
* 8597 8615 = 0.5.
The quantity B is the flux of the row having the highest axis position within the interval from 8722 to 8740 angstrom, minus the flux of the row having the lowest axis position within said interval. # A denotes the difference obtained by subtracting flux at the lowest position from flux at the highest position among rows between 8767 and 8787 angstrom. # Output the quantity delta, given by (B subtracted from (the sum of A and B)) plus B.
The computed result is 0.7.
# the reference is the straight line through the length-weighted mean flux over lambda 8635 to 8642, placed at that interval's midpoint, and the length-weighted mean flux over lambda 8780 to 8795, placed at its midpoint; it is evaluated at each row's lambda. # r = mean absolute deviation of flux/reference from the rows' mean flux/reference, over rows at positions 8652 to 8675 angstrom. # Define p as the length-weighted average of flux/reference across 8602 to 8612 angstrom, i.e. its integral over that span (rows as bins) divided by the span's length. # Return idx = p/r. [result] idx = 37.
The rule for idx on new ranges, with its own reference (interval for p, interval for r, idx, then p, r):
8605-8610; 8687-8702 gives 122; 0.983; 0.0081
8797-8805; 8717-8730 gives 230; 0.966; 0.0042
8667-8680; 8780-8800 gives 175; 0.917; 0.0053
